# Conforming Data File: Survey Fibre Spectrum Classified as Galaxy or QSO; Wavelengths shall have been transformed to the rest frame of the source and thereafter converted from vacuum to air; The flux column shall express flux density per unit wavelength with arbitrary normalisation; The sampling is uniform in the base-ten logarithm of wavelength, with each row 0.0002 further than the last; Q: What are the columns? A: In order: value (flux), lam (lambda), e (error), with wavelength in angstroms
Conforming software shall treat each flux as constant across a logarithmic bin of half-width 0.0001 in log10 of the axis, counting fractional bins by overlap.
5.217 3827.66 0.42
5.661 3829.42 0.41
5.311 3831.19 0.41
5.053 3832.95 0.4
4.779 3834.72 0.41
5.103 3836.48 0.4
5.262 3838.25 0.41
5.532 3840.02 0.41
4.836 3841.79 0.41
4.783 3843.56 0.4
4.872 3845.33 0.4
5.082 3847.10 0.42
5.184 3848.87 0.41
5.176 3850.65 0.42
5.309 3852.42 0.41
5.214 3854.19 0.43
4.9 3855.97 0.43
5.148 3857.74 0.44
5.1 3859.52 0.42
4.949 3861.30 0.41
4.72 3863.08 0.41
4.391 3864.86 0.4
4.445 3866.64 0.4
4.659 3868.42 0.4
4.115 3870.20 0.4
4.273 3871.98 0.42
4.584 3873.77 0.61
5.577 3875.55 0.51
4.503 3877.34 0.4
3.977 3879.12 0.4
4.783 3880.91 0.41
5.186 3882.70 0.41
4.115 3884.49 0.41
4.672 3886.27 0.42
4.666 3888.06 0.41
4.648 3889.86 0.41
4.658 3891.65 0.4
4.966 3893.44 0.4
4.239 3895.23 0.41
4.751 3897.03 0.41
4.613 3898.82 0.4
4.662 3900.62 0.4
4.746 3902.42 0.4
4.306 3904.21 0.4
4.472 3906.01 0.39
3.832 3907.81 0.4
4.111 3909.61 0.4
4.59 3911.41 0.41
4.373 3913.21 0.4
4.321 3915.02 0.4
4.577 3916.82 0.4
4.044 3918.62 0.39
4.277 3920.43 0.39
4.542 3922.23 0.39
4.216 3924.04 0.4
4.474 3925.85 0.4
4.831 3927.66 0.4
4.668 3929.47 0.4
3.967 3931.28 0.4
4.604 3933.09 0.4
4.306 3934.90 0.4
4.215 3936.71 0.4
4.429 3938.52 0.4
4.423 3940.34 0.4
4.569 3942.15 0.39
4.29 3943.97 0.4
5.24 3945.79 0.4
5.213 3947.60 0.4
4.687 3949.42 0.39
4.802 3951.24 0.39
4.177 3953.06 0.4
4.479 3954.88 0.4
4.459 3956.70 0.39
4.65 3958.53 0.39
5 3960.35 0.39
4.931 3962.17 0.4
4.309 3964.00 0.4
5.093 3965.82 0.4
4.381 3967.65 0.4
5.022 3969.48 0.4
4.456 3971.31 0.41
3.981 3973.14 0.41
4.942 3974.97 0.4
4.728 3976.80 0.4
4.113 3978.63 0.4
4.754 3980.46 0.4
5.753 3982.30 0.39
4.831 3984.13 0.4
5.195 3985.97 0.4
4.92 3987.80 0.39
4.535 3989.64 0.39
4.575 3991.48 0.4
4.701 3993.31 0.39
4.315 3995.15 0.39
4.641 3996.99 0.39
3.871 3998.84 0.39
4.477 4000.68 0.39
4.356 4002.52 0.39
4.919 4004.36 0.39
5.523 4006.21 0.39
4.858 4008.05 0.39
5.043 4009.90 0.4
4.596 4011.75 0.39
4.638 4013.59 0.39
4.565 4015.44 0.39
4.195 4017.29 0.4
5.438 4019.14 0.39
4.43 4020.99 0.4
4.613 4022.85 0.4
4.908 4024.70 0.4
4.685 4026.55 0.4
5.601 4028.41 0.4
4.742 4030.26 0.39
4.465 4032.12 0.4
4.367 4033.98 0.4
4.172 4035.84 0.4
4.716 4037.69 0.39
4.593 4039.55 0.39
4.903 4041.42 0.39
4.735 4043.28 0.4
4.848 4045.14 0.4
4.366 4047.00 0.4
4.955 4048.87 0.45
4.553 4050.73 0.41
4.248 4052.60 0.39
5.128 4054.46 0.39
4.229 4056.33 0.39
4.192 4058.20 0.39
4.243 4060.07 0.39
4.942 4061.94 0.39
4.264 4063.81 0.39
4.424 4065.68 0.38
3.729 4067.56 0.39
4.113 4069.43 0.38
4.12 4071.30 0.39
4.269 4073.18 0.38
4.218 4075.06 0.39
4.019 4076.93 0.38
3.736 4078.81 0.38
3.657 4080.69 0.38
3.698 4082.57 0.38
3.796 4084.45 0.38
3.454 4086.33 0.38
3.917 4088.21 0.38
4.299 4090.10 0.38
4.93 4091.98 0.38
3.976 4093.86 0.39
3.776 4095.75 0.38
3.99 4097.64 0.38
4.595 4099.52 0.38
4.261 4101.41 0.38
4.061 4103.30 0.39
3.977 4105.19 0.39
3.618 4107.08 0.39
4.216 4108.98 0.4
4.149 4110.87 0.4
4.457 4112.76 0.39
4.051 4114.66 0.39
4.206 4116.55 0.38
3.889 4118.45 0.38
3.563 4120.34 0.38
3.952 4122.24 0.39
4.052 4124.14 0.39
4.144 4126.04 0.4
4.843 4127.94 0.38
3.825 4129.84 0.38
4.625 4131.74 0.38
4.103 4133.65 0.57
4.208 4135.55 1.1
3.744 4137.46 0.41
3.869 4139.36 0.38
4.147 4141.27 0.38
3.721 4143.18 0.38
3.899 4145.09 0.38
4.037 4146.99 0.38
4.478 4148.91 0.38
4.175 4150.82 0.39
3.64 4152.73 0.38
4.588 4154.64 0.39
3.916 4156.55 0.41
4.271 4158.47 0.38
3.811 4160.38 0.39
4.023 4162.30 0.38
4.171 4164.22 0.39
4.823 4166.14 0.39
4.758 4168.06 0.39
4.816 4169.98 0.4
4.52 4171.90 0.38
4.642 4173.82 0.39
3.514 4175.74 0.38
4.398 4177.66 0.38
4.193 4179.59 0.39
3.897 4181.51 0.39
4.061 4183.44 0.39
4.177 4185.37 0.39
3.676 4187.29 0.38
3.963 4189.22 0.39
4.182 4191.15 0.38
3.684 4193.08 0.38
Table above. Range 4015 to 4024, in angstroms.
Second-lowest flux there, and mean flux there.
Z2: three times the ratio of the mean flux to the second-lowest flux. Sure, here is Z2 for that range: 3.15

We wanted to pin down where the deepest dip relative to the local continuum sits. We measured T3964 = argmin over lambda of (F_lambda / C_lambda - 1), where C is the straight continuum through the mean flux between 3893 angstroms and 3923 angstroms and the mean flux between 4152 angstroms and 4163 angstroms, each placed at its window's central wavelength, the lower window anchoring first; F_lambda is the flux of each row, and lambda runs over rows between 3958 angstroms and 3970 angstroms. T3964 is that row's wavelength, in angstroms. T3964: 3964.00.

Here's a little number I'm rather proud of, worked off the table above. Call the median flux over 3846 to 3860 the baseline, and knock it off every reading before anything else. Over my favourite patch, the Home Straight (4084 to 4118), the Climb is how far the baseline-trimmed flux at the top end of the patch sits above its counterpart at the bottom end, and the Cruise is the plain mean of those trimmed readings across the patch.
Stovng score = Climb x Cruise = -0.44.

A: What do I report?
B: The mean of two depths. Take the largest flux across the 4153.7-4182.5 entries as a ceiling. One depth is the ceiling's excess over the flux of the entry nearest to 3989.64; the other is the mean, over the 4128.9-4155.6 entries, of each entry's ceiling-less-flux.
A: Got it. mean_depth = 0.52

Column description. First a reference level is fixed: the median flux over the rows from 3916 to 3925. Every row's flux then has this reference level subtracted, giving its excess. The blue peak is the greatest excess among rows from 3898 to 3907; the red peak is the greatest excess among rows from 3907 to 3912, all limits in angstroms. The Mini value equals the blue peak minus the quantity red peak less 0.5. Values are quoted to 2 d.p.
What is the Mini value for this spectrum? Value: 0.66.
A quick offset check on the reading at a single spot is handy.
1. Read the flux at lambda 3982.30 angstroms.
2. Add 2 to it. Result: 7.75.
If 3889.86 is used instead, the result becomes 6.65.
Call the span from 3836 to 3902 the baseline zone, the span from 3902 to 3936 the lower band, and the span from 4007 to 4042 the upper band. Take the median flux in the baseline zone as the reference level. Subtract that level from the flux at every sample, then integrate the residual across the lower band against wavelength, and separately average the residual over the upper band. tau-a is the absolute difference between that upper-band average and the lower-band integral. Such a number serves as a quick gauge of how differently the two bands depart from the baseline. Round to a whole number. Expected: 14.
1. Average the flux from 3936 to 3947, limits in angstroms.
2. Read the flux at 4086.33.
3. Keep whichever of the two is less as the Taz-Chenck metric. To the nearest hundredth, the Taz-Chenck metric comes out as 3.45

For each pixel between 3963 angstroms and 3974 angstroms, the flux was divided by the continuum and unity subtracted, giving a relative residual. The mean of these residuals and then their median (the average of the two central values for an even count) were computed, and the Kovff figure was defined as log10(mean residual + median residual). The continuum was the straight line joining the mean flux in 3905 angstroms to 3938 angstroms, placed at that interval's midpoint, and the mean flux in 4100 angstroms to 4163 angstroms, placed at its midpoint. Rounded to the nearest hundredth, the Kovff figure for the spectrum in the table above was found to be -1.06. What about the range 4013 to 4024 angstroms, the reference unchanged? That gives -0.73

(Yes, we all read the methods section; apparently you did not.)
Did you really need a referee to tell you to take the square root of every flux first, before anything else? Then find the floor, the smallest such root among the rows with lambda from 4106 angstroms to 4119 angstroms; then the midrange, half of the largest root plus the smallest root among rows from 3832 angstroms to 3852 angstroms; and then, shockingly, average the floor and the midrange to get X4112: 2.09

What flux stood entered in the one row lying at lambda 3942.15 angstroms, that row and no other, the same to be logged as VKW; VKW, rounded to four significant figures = 4.569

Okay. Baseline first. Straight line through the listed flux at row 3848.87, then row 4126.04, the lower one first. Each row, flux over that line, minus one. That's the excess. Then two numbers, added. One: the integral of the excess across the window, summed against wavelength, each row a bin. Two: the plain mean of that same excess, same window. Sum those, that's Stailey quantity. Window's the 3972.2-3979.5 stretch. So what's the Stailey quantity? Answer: -0.47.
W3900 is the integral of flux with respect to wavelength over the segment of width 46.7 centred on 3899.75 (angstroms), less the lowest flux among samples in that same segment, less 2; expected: 204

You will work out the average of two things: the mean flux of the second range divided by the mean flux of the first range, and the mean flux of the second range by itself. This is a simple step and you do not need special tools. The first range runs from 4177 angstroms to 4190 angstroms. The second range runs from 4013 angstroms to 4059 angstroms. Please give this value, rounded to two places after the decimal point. 2.90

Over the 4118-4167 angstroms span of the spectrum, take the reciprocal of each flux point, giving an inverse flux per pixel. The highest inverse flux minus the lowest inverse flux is 0.07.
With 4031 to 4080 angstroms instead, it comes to 0.07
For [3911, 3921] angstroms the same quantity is 0.03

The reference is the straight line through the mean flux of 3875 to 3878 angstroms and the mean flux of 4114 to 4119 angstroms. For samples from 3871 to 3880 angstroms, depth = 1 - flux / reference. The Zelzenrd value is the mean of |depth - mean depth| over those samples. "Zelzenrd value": 0.079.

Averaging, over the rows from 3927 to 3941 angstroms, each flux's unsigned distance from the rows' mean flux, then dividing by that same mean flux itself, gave 0.046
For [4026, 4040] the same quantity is 0.057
